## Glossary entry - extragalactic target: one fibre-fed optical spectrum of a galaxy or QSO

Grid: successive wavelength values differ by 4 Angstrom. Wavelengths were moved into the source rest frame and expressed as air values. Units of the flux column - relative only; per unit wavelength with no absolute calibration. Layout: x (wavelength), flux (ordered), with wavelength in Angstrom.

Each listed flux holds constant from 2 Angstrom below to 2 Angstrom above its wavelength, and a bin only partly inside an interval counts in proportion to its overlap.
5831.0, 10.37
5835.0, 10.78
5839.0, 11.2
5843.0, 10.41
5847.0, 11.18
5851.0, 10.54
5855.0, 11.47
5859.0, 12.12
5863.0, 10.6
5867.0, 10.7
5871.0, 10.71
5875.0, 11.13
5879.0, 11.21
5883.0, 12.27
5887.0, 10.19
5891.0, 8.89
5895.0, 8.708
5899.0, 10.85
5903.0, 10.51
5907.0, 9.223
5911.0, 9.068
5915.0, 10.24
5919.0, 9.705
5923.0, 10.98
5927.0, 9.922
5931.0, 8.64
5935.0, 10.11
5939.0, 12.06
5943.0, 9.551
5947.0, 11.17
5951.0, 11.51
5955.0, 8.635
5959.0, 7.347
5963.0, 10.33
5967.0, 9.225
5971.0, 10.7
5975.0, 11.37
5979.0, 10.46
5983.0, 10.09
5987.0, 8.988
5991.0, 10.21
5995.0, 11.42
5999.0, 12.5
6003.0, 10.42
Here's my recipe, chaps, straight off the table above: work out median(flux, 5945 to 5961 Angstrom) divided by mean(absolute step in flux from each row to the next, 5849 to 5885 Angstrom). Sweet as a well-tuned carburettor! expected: 16.6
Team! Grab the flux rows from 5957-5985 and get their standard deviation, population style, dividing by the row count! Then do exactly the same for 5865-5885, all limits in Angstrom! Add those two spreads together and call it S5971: 1.8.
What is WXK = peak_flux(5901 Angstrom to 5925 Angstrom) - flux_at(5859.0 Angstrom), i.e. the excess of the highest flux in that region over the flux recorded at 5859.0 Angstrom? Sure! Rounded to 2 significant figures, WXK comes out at -1.1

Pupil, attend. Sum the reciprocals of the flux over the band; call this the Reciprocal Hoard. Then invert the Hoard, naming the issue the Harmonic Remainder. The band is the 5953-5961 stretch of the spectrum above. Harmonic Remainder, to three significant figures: 3.97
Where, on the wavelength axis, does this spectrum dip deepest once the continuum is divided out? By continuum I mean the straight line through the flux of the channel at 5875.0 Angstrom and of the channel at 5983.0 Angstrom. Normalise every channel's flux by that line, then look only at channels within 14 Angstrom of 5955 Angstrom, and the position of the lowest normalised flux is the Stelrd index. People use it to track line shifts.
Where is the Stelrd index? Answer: 5959.0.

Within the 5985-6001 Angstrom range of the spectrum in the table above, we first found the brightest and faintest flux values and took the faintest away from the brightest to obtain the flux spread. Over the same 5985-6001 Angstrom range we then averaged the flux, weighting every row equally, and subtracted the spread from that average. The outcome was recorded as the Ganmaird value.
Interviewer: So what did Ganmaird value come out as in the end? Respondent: 7.3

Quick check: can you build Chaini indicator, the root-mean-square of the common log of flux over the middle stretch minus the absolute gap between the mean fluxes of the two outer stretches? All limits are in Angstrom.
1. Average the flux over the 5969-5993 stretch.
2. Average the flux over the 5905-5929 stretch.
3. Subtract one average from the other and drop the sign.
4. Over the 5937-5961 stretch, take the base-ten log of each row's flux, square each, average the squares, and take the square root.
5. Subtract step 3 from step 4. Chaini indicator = 0.55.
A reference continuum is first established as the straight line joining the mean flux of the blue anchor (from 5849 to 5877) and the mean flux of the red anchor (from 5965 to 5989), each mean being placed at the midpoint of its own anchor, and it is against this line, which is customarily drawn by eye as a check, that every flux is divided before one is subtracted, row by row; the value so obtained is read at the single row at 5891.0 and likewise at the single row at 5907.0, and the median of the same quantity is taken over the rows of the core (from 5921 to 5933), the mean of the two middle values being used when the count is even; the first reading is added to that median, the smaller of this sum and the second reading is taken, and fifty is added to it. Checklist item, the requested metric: 49.8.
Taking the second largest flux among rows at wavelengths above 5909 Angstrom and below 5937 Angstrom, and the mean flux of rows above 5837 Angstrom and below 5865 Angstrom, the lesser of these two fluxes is 10.2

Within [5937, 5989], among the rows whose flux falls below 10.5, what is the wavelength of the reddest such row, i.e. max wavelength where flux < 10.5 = 5987.0 Angstrom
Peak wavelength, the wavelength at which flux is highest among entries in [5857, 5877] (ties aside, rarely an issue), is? 5859.0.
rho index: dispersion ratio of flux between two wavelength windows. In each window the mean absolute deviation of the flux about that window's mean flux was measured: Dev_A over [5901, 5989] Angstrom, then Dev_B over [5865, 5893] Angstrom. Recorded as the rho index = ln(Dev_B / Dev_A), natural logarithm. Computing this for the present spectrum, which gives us -0.2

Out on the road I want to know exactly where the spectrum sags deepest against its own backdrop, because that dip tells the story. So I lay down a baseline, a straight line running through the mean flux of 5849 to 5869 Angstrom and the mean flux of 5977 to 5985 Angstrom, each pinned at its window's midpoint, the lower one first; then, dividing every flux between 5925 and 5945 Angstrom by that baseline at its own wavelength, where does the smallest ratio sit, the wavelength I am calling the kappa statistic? 5931.0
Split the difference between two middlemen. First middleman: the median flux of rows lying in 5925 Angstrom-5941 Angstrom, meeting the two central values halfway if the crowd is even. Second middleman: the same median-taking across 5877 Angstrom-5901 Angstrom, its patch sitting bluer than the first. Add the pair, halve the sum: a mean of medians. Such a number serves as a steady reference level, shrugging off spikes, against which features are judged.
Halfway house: 10.3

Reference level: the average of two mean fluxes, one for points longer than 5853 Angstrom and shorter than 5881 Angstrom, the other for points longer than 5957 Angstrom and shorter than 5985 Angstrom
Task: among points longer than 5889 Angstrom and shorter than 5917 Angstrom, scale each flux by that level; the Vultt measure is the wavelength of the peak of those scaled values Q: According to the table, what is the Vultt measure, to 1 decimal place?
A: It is 5899.0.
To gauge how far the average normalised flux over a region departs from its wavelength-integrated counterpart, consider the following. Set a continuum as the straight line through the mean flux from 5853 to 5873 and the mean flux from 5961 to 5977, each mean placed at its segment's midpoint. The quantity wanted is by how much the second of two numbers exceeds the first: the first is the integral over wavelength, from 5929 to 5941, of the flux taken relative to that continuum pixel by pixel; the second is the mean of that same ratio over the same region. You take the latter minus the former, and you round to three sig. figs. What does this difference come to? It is -10.6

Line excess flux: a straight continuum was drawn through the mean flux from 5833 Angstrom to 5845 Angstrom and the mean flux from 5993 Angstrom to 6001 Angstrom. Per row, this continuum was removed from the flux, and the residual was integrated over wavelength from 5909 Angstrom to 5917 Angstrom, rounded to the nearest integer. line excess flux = -14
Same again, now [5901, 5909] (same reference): -11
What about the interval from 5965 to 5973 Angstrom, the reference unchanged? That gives -14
